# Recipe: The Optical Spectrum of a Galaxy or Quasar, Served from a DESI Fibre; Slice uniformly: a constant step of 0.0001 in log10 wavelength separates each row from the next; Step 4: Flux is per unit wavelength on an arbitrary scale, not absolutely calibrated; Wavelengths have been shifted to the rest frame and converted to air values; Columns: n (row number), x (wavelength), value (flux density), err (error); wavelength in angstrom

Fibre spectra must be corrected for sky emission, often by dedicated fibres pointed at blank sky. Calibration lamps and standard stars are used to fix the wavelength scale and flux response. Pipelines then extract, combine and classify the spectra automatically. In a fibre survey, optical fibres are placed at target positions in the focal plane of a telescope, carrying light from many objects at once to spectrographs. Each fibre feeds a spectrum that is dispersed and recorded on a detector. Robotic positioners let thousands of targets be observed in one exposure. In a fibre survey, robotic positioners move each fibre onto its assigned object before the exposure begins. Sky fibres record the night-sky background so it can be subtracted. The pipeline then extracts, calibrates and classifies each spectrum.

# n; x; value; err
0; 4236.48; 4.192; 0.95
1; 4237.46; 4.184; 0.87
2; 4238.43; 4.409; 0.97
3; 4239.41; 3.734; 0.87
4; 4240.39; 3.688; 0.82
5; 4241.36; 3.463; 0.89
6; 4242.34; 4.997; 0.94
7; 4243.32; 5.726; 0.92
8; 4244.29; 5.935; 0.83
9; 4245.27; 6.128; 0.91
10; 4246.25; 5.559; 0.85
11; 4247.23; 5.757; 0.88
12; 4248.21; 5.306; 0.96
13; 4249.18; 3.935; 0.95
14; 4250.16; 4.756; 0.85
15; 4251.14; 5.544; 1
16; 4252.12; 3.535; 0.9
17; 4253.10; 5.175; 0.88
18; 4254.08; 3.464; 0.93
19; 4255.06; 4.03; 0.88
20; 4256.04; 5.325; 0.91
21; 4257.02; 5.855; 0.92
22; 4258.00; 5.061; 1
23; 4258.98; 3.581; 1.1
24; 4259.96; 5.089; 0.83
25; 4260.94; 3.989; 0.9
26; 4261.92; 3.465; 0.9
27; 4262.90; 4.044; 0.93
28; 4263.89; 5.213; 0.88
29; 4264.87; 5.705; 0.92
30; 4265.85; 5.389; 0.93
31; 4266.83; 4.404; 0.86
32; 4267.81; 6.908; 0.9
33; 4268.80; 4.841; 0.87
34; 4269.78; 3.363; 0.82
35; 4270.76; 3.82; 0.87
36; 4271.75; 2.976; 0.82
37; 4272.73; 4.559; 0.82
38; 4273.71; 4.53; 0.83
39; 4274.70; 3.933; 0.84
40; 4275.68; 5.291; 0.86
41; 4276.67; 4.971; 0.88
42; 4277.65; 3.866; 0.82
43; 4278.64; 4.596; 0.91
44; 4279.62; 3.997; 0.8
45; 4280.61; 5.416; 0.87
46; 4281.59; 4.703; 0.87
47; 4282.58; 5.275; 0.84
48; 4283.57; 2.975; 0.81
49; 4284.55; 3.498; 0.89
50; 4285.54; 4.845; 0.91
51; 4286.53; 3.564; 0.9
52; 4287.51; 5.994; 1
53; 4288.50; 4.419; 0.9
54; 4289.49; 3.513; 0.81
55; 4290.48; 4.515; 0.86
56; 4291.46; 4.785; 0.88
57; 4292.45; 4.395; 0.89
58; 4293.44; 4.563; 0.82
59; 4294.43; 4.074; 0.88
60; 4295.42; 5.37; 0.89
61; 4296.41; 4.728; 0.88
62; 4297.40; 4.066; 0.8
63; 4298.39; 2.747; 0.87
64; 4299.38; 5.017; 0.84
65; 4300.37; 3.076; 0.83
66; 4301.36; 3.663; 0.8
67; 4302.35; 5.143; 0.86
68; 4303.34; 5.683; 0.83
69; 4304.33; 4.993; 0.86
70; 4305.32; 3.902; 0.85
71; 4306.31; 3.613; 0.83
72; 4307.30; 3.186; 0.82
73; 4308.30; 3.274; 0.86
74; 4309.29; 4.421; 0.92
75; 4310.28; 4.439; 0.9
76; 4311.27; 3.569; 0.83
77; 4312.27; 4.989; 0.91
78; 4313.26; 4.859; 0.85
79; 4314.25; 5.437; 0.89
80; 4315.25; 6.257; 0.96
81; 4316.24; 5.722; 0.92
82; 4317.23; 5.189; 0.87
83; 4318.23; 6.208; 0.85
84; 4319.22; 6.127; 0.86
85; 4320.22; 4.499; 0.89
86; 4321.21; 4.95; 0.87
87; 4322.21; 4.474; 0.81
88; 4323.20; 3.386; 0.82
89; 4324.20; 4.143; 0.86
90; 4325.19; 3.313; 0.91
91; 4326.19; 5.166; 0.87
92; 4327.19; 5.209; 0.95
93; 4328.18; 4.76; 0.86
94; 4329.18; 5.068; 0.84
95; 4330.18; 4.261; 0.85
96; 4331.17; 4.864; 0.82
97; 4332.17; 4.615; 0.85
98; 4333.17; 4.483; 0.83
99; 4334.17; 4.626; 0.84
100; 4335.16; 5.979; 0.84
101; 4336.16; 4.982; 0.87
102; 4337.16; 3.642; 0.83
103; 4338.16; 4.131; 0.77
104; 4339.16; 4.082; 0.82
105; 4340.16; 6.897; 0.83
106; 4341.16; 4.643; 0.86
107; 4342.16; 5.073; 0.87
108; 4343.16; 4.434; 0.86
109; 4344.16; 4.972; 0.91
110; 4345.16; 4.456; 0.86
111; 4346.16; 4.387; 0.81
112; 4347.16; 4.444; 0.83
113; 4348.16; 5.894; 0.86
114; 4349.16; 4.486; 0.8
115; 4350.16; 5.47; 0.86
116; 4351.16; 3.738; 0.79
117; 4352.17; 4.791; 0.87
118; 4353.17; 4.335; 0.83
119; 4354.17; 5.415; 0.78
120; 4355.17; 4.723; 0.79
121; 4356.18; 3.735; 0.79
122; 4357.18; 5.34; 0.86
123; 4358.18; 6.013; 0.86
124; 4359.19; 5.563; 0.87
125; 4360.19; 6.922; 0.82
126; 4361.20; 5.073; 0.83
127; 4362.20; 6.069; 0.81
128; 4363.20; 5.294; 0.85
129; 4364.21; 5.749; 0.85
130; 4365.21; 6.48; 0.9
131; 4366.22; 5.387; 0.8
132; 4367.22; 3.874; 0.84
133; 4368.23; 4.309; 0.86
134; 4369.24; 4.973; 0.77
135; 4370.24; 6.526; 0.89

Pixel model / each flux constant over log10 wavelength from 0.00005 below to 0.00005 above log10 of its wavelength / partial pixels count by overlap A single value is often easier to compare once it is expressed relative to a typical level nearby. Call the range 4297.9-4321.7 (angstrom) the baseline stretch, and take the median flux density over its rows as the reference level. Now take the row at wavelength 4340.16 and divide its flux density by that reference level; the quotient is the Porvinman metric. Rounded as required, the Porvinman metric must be 1.4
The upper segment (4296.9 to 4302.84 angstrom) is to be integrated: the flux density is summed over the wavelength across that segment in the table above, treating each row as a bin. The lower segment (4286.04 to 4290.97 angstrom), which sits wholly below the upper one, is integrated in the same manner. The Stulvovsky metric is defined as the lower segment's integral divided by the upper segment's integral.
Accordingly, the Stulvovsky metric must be 0.93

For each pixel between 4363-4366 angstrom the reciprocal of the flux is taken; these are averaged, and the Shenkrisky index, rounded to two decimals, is 0.17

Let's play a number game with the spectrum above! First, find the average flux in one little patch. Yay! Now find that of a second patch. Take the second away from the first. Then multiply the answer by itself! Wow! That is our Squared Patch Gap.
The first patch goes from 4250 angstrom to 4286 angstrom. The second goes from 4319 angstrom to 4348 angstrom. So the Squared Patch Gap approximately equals 0.02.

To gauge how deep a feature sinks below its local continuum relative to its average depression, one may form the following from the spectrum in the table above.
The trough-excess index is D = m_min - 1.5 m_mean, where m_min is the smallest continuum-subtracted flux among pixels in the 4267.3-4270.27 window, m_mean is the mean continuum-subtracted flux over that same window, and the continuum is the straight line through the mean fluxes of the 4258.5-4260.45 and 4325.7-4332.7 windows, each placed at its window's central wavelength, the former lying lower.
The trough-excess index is -2.0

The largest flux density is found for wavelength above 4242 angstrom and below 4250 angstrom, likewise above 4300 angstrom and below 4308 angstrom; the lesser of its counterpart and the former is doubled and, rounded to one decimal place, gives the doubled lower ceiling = 11.4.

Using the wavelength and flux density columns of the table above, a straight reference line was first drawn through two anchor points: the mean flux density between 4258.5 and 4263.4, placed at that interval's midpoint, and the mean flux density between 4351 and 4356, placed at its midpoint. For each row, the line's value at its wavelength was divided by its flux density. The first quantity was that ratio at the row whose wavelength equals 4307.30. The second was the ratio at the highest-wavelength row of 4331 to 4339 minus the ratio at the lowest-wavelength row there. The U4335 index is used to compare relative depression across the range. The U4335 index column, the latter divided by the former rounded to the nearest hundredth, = 0.13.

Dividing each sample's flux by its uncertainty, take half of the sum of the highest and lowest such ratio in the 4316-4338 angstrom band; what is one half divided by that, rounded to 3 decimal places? 0.091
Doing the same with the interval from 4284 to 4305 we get 0.100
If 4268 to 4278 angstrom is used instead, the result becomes 0.102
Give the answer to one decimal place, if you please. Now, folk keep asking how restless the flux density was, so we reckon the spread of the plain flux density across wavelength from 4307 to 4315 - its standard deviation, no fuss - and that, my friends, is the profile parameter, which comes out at 0.8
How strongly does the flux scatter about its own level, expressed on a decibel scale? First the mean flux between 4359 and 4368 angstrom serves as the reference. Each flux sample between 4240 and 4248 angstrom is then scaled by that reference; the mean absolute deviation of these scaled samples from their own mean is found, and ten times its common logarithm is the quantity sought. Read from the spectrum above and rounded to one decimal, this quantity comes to -8.3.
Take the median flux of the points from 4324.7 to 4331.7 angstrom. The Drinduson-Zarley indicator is 4.9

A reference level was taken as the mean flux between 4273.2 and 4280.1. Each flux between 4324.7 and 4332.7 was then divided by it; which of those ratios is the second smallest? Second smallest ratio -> 0.96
